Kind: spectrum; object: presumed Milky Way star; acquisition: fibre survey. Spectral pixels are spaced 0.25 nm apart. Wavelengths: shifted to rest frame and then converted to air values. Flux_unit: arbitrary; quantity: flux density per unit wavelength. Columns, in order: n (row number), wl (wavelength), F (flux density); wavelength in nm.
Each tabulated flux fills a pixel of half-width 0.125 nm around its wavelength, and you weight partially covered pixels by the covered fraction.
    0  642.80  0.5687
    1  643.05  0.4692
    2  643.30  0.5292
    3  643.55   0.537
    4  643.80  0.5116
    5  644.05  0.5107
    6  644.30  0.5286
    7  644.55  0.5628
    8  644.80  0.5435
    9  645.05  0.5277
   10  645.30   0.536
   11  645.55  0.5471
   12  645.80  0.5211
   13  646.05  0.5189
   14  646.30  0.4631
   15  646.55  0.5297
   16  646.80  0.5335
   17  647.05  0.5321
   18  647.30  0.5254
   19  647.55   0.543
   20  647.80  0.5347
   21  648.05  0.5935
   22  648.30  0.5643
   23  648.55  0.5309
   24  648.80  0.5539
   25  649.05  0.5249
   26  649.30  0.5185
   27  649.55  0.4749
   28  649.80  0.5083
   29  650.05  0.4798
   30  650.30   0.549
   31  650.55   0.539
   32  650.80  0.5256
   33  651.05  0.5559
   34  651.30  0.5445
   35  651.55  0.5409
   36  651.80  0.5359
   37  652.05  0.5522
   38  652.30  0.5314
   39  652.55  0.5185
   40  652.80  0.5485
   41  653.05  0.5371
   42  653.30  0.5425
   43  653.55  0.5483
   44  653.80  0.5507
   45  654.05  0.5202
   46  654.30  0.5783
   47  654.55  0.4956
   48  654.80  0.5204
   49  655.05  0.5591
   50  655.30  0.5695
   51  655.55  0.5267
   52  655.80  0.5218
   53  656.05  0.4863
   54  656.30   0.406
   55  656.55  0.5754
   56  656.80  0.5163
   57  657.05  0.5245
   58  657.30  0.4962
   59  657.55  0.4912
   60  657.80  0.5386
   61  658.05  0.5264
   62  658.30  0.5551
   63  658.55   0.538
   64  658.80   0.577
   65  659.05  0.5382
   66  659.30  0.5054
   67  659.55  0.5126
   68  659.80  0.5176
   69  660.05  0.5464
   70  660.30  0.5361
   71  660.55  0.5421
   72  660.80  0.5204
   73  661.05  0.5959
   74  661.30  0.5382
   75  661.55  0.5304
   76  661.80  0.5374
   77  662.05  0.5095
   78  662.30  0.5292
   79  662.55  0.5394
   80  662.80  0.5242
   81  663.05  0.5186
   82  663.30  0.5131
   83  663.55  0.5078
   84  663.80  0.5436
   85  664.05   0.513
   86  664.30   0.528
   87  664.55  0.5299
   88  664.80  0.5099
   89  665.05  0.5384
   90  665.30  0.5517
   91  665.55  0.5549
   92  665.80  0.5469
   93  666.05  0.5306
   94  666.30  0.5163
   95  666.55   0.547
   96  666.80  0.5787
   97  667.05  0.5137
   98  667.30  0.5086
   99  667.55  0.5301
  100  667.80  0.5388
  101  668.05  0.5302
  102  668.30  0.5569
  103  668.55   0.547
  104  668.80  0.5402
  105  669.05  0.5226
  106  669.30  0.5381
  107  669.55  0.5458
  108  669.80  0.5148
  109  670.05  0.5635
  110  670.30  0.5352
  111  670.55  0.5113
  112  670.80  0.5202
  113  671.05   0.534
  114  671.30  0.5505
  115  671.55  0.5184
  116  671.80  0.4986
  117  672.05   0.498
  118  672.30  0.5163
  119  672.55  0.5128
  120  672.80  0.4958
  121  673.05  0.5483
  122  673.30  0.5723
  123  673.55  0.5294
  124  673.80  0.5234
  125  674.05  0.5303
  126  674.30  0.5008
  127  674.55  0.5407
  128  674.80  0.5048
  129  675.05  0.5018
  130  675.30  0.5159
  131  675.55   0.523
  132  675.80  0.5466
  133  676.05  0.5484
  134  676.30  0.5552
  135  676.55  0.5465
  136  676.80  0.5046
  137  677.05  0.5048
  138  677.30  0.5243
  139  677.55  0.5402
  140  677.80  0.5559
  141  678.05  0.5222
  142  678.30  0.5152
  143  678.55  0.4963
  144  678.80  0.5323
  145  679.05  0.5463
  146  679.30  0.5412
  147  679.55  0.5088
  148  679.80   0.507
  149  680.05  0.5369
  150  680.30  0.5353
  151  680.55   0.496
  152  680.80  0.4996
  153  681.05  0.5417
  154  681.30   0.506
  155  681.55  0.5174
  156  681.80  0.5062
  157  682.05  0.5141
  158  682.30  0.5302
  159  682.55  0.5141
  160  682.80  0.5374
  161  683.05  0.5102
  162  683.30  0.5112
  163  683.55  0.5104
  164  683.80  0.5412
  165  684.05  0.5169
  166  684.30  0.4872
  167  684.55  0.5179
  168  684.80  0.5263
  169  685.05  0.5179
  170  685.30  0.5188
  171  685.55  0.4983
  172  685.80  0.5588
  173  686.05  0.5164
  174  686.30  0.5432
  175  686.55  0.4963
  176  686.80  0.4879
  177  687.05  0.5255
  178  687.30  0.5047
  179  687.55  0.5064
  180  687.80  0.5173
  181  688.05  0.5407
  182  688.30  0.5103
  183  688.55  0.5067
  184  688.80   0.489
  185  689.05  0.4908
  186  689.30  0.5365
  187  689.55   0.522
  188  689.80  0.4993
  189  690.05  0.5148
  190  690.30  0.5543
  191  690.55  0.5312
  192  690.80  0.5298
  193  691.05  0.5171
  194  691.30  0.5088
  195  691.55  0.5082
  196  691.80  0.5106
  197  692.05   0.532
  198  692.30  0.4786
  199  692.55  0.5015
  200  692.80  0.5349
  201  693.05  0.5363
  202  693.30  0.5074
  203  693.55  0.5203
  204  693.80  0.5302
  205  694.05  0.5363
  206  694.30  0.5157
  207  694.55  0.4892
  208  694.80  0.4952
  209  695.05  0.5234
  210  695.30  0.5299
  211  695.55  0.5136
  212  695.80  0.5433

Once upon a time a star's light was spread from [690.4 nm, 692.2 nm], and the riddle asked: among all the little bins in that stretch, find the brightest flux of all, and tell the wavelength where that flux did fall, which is 692.05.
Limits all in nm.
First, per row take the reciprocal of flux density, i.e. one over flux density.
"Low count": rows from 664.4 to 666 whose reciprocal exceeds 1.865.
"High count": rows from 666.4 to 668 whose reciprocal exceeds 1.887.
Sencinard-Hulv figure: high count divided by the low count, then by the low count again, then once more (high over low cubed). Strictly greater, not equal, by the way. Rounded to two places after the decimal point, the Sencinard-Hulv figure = 0.25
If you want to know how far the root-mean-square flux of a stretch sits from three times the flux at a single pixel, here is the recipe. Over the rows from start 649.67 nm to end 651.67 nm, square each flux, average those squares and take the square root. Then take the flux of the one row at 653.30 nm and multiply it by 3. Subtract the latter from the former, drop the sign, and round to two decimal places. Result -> 1.10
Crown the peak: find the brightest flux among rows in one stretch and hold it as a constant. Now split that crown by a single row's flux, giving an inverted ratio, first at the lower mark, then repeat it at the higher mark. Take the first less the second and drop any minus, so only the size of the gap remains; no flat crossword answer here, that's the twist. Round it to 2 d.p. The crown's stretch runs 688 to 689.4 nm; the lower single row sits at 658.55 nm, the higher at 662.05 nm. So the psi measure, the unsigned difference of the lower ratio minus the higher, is 0.06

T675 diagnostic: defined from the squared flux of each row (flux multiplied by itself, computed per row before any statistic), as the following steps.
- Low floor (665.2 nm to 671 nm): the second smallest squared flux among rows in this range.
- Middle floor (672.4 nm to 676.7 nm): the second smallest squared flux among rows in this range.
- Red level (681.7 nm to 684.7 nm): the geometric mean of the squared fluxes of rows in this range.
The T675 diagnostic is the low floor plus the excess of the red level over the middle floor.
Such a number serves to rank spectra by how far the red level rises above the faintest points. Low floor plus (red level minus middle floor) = 0.277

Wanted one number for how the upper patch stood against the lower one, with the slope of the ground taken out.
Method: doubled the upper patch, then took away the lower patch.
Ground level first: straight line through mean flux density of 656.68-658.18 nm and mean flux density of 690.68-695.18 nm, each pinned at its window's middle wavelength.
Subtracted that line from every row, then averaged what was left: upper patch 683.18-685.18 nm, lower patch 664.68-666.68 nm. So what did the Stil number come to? -0.020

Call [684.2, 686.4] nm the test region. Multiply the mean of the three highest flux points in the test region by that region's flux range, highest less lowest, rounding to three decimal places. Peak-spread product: 0.039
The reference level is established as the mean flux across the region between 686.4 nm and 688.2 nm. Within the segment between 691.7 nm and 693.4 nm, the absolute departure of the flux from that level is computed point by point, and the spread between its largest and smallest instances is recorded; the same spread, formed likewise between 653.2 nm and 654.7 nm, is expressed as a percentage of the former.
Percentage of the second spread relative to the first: 182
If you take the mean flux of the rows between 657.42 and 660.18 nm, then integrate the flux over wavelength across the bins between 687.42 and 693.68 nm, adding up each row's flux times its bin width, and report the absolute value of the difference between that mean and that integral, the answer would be 2.7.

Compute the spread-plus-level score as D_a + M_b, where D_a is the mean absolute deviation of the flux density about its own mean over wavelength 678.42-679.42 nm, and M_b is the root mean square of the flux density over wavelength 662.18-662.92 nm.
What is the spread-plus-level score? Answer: 0.547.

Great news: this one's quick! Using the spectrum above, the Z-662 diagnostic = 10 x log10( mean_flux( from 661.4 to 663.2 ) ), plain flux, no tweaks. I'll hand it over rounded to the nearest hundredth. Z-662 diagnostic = -2.78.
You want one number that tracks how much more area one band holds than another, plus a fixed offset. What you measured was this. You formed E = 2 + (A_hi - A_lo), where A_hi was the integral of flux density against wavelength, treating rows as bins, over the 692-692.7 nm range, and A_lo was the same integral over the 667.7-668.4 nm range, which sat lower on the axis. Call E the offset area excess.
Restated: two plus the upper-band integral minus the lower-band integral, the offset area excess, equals 1.97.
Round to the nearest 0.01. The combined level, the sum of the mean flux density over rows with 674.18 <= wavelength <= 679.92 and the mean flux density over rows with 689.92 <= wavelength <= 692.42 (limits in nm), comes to 1.04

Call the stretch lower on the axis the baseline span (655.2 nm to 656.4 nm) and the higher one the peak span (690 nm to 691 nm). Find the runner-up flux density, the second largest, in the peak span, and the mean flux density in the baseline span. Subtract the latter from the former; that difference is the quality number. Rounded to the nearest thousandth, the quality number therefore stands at 0.029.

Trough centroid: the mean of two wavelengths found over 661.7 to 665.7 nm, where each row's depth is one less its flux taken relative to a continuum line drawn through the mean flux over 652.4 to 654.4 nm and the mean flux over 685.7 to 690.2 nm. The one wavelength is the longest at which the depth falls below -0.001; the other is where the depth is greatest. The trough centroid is 664.55 nm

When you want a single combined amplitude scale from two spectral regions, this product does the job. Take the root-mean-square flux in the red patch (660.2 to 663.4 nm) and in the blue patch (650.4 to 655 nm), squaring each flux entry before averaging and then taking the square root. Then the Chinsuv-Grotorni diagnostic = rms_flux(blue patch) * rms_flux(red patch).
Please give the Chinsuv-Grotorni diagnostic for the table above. 0.287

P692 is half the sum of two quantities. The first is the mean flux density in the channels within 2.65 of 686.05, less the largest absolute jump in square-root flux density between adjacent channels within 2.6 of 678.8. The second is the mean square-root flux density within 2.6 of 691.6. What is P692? 0.604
